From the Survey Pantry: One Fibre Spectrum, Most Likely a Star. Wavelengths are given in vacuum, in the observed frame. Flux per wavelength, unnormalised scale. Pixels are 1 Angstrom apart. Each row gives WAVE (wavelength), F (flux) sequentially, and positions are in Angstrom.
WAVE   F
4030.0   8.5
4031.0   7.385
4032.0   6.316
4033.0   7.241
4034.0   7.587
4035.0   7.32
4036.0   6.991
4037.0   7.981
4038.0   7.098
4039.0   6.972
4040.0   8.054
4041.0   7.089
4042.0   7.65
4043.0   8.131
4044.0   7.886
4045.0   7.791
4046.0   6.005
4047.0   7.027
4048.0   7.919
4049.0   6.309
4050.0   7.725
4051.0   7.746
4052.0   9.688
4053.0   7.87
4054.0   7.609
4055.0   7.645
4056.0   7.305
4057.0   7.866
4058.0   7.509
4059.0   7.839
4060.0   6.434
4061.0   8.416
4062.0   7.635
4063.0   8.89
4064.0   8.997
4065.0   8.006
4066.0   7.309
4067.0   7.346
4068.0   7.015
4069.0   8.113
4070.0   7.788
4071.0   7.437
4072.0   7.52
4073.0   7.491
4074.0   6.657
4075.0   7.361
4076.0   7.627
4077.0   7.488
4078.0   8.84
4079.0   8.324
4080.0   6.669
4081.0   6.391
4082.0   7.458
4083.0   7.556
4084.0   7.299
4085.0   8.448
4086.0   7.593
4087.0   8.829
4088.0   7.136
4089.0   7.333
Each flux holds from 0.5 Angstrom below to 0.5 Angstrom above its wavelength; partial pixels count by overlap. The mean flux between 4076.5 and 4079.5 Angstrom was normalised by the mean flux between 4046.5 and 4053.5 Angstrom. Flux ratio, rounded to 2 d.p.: 1.06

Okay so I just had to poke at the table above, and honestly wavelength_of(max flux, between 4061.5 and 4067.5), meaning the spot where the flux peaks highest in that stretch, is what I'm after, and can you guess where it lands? 4064.0 Angstrom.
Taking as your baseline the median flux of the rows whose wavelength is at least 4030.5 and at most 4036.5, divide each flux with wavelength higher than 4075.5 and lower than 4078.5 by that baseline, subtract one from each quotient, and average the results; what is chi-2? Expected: 0.10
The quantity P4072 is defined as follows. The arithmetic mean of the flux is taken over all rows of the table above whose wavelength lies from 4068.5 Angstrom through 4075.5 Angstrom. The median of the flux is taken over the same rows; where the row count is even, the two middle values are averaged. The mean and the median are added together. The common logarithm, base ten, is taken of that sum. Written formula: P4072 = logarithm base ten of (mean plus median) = 1.175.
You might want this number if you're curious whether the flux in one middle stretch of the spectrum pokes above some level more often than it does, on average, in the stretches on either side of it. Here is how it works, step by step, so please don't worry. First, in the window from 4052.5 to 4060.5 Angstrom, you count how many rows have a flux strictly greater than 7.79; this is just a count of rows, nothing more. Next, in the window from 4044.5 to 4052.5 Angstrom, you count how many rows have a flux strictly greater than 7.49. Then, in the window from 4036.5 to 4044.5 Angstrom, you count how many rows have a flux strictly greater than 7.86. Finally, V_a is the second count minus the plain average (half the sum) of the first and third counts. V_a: 1.50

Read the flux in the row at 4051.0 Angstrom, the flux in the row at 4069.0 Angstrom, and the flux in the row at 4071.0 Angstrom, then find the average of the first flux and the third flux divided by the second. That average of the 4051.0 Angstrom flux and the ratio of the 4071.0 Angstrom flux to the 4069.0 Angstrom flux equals 4.33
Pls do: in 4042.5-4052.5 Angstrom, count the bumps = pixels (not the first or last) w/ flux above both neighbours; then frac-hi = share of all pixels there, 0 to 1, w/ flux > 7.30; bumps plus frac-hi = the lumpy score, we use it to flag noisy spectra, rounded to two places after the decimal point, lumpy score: 1.70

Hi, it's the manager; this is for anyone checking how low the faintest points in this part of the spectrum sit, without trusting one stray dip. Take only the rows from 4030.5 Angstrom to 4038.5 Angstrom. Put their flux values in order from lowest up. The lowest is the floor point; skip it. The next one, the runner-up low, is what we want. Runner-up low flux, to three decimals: 6.991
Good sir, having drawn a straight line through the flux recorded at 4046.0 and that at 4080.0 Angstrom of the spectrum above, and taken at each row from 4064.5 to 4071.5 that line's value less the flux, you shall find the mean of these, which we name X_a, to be -1.1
